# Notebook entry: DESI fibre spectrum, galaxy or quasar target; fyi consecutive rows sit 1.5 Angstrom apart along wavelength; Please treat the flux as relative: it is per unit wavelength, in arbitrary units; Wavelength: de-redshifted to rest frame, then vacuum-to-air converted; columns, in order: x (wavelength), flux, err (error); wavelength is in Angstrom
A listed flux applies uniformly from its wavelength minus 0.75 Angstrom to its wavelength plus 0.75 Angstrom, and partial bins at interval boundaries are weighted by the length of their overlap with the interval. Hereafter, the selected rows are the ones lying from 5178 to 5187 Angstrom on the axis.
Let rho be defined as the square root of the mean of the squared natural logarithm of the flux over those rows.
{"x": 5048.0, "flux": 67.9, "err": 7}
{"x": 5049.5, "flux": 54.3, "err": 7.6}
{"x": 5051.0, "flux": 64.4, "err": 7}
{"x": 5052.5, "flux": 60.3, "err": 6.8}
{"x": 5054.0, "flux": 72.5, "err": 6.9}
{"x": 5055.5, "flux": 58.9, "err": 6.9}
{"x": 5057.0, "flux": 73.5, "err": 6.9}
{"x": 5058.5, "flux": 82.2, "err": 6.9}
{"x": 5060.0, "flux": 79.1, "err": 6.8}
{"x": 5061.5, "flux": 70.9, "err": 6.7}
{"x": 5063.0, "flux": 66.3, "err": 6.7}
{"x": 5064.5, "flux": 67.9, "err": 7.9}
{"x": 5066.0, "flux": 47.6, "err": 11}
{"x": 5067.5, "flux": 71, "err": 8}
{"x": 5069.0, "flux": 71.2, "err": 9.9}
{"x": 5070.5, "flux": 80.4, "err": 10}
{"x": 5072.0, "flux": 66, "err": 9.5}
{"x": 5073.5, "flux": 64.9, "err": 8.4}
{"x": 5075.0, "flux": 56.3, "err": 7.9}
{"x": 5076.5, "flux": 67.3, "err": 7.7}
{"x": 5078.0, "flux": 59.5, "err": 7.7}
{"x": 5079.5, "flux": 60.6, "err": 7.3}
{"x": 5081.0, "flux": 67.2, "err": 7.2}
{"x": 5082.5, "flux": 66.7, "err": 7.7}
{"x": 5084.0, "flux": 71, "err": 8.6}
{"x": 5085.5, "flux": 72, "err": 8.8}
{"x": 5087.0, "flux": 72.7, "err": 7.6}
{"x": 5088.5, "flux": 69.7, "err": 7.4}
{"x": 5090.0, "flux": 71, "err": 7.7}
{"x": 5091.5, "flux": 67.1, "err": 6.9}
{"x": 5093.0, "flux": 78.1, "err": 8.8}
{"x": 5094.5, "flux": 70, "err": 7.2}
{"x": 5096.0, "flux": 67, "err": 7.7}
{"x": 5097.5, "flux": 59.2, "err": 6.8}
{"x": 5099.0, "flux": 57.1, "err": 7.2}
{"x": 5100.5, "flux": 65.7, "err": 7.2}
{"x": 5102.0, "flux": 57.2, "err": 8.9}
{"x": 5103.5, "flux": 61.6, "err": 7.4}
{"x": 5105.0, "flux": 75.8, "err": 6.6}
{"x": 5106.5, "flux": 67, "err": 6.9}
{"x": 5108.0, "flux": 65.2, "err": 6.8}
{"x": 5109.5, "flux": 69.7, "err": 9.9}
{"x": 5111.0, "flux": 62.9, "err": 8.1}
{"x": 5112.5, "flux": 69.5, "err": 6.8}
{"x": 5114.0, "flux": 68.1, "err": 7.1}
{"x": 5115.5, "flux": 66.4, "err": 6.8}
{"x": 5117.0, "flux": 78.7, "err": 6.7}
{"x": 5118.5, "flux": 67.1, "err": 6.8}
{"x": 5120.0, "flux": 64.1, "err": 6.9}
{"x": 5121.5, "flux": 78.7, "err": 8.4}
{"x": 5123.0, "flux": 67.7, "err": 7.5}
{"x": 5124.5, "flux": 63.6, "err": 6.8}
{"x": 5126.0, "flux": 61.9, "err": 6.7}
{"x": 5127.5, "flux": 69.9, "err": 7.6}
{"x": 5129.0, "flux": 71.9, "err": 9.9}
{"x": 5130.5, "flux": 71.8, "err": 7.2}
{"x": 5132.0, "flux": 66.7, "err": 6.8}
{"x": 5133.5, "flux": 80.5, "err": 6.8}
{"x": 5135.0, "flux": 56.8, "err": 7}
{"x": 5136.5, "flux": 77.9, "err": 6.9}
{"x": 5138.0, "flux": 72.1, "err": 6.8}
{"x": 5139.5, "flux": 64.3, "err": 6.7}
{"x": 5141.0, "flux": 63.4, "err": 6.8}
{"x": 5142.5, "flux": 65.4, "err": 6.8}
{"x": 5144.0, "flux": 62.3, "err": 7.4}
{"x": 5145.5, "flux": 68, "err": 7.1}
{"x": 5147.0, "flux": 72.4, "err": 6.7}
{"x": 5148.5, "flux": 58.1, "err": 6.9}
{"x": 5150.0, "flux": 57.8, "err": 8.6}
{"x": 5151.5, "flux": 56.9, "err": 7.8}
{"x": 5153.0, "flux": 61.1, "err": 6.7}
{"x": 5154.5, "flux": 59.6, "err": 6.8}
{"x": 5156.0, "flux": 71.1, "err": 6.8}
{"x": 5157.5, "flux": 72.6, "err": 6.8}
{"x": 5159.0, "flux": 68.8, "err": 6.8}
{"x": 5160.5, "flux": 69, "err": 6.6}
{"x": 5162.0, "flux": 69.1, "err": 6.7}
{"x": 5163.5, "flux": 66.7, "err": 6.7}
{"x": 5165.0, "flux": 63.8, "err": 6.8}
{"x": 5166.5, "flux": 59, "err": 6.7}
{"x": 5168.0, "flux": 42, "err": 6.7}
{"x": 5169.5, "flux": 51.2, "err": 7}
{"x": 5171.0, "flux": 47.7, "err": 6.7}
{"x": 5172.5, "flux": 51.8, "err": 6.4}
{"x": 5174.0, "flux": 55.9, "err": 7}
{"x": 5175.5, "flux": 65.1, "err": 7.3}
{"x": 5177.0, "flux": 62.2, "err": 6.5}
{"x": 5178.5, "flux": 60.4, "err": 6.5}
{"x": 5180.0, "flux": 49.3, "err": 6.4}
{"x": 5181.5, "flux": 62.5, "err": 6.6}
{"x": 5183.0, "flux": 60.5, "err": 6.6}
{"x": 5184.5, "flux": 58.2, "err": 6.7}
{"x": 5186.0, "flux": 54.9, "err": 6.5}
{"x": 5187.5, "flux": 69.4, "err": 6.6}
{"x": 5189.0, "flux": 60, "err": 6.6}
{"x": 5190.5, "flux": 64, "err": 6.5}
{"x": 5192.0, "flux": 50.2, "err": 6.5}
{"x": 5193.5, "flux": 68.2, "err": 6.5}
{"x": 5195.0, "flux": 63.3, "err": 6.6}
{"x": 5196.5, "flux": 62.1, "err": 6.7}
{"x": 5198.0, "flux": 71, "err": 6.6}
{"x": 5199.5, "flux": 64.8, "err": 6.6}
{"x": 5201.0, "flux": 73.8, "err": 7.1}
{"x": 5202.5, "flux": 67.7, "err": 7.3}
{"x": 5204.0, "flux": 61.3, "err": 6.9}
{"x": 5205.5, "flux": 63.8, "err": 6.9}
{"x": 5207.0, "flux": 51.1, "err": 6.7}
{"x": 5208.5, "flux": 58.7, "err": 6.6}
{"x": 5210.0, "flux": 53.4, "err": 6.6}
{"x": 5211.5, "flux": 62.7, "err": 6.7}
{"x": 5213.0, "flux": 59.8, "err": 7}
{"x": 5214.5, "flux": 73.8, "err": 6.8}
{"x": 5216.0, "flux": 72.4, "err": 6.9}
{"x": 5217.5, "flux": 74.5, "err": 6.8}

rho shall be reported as 4.05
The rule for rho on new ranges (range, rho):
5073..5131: 4.21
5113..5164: 4.21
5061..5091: 4.20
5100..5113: 4.19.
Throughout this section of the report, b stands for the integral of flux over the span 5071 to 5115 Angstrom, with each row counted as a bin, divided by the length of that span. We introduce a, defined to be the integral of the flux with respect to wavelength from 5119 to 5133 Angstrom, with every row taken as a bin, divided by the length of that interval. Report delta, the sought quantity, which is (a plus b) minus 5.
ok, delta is 130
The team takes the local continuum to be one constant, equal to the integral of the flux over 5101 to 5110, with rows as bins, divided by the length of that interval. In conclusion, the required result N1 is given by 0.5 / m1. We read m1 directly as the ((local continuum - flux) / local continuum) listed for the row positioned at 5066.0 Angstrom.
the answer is 2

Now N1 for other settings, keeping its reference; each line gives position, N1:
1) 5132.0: -45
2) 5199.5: 28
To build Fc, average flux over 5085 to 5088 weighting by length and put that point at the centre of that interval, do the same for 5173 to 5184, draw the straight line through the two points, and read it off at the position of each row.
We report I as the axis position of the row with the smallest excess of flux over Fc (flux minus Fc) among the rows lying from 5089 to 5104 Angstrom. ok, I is 5099.0 Angstrom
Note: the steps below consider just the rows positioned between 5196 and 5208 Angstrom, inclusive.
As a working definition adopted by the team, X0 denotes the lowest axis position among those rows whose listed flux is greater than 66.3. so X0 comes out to 5198.0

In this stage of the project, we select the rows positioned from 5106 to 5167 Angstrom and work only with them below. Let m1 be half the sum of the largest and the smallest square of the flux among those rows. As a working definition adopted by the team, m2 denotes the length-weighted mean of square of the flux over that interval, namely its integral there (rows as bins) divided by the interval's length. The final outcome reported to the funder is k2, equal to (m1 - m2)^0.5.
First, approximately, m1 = 4853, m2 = 4530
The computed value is 18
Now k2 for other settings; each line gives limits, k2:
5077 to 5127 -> 13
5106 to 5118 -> 19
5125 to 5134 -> 15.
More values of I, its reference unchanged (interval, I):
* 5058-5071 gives 5066.0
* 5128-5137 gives 5135.0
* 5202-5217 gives 5207.0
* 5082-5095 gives 5082.5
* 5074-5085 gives 5075.0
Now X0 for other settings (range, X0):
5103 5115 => 5105.0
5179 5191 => 5187.5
